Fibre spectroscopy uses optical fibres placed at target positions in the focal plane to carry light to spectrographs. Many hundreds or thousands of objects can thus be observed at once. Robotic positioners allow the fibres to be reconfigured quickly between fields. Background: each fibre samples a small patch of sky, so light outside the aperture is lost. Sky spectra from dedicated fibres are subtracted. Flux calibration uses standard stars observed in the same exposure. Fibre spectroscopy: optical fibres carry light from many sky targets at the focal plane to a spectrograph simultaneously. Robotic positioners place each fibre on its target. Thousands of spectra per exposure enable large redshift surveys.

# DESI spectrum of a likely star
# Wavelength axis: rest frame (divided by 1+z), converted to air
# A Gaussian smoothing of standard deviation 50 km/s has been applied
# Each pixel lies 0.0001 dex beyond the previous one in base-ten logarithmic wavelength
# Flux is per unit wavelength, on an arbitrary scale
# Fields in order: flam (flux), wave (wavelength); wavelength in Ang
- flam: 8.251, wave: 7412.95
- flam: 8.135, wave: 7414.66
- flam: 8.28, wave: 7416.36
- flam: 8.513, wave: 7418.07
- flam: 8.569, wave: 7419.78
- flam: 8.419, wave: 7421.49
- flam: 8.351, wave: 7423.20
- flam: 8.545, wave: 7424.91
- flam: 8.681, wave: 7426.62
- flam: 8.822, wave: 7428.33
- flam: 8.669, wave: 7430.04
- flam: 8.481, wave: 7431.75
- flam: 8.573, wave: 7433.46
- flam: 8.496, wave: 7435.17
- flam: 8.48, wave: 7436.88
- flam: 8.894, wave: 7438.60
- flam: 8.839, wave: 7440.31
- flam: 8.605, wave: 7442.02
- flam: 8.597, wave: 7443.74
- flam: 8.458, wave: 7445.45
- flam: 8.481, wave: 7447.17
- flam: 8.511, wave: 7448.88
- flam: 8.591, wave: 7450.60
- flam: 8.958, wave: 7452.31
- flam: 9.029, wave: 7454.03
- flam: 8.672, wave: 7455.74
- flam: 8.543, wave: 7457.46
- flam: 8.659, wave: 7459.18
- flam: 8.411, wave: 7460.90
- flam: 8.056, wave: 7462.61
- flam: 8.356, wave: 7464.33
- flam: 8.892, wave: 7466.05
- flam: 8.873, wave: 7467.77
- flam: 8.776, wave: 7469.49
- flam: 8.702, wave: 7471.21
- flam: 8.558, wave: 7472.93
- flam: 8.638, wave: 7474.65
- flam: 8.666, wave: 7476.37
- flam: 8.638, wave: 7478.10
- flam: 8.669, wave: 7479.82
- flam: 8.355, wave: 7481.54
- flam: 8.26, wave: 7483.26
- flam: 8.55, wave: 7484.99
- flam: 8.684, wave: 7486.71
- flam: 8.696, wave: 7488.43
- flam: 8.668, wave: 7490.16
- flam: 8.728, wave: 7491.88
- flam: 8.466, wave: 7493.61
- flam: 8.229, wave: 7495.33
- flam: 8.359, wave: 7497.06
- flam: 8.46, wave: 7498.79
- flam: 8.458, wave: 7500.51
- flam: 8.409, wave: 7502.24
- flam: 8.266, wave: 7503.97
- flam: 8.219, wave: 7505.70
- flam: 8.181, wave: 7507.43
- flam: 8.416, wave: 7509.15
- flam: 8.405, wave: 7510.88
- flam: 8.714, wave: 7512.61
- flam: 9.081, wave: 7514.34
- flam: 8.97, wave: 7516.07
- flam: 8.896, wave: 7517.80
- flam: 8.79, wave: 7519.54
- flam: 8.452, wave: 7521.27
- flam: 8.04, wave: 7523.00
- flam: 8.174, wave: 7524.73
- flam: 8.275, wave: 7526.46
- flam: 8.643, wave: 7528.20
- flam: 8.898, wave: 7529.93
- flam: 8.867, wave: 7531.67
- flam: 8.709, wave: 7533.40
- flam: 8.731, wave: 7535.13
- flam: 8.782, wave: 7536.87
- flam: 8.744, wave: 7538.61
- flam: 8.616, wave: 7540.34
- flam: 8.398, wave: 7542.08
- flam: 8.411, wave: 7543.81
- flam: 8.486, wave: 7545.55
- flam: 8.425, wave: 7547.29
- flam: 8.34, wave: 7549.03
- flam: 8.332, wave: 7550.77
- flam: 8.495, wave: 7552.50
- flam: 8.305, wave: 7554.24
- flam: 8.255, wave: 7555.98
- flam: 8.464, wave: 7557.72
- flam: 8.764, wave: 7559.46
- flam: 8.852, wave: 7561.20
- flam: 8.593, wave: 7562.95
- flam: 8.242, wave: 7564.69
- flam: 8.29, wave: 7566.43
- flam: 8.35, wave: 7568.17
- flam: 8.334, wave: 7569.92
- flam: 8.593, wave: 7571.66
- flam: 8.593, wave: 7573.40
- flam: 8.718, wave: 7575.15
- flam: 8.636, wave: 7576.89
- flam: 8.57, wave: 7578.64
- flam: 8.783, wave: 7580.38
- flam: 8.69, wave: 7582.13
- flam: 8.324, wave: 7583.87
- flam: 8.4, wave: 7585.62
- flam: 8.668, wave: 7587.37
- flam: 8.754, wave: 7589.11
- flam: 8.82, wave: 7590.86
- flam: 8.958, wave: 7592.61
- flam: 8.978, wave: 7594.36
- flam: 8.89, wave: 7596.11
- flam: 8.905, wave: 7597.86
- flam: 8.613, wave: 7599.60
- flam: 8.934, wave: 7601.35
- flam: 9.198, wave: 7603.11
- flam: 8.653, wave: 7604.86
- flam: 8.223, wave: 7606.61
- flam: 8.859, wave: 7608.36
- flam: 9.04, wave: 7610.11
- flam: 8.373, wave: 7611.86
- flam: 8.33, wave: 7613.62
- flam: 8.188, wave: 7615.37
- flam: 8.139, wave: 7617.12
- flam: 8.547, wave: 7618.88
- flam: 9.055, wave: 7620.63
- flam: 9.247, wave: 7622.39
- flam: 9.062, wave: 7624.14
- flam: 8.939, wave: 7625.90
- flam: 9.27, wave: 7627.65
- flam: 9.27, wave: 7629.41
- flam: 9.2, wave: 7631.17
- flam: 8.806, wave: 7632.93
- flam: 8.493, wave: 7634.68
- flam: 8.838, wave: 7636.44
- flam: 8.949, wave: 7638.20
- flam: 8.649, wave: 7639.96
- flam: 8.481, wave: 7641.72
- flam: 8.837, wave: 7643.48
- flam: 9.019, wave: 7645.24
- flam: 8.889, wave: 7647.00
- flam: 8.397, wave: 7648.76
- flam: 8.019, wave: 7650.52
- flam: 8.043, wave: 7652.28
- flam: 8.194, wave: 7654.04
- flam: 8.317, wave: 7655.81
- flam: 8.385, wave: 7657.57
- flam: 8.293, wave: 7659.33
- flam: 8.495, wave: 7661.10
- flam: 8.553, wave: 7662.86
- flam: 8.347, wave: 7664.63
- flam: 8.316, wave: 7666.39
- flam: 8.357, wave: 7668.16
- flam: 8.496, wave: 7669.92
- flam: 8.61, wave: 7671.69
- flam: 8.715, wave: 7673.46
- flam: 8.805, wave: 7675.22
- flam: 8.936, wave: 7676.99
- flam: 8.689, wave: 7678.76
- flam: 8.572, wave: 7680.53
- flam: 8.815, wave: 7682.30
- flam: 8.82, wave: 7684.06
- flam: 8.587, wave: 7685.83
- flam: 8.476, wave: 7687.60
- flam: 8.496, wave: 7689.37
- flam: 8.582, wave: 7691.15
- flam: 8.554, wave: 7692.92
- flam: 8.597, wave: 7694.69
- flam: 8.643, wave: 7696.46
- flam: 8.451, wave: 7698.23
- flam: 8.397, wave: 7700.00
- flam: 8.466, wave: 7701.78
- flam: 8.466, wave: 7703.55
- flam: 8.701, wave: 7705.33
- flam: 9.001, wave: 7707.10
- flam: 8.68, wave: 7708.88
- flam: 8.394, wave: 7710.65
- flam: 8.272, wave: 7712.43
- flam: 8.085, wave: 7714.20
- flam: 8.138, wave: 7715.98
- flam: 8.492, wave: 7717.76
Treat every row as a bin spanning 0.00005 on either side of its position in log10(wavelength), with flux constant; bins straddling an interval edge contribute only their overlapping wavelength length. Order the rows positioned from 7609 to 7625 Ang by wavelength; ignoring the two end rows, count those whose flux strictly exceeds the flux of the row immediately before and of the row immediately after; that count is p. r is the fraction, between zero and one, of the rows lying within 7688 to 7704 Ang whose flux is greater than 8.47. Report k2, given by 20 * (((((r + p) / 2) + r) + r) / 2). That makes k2 19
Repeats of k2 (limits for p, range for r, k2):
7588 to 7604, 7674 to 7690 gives 35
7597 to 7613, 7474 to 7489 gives 29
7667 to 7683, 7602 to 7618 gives 16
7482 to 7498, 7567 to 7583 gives 29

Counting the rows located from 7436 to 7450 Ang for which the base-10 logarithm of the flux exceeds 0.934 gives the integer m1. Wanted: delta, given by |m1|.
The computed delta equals 4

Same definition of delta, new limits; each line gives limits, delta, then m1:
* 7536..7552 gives 3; 3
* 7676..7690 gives 4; 4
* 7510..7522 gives 5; 5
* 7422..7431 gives 3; 3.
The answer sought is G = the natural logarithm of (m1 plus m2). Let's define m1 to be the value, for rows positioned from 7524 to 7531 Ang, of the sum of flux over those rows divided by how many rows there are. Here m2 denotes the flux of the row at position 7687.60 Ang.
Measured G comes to 2.83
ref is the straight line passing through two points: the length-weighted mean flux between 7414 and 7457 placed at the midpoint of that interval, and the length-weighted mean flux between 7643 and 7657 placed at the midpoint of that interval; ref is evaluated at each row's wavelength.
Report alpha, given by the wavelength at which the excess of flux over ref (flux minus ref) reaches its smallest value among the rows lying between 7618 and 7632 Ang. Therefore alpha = 7618.88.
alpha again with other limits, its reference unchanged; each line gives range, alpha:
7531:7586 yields 7564.69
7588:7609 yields 7606.61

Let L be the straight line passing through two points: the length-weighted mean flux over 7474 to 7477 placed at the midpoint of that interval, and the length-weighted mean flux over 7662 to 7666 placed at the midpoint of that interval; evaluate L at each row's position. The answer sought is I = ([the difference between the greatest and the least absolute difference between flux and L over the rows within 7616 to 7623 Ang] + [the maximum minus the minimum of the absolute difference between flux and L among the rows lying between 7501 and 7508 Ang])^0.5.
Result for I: 0.96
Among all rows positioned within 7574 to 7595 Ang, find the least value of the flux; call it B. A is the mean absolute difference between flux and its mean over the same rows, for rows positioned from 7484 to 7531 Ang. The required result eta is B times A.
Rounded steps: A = 0.225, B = 8.324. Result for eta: 1.9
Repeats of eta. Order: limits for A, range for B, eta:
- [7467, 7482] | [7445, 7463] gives 0.8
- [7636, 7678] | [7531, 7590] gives 2.0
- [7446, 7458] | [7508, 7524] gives 1.4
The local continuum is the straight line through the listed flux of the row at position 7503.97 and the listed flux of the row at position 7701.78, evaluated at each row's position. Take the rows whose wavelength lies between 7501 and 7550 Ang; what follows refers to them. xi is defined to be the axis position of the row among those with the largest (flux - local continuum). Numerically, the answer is 7514.34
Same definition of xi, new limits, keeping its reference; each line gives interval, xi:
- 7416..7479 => 7454.03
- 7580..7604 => 7603.11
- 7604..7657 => 7627.65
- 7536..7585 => 7561.20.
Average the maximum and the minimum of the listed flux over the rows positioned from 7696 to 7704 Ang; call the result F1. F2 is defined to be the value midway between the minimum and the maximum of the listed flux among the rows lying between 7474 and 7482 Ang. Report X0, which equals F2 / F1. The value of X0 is 1.00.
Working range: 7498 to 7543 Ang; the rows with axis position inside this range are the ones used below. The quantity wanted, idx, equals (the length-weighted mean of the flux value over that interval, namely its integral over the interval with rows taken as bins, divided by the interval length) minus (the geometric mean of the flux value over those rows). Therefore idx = 0.006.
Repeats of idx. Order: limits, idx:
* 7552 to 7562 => 0.002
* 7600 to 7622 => 0.018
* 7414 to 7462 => 0.003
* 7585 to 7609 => 0.007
